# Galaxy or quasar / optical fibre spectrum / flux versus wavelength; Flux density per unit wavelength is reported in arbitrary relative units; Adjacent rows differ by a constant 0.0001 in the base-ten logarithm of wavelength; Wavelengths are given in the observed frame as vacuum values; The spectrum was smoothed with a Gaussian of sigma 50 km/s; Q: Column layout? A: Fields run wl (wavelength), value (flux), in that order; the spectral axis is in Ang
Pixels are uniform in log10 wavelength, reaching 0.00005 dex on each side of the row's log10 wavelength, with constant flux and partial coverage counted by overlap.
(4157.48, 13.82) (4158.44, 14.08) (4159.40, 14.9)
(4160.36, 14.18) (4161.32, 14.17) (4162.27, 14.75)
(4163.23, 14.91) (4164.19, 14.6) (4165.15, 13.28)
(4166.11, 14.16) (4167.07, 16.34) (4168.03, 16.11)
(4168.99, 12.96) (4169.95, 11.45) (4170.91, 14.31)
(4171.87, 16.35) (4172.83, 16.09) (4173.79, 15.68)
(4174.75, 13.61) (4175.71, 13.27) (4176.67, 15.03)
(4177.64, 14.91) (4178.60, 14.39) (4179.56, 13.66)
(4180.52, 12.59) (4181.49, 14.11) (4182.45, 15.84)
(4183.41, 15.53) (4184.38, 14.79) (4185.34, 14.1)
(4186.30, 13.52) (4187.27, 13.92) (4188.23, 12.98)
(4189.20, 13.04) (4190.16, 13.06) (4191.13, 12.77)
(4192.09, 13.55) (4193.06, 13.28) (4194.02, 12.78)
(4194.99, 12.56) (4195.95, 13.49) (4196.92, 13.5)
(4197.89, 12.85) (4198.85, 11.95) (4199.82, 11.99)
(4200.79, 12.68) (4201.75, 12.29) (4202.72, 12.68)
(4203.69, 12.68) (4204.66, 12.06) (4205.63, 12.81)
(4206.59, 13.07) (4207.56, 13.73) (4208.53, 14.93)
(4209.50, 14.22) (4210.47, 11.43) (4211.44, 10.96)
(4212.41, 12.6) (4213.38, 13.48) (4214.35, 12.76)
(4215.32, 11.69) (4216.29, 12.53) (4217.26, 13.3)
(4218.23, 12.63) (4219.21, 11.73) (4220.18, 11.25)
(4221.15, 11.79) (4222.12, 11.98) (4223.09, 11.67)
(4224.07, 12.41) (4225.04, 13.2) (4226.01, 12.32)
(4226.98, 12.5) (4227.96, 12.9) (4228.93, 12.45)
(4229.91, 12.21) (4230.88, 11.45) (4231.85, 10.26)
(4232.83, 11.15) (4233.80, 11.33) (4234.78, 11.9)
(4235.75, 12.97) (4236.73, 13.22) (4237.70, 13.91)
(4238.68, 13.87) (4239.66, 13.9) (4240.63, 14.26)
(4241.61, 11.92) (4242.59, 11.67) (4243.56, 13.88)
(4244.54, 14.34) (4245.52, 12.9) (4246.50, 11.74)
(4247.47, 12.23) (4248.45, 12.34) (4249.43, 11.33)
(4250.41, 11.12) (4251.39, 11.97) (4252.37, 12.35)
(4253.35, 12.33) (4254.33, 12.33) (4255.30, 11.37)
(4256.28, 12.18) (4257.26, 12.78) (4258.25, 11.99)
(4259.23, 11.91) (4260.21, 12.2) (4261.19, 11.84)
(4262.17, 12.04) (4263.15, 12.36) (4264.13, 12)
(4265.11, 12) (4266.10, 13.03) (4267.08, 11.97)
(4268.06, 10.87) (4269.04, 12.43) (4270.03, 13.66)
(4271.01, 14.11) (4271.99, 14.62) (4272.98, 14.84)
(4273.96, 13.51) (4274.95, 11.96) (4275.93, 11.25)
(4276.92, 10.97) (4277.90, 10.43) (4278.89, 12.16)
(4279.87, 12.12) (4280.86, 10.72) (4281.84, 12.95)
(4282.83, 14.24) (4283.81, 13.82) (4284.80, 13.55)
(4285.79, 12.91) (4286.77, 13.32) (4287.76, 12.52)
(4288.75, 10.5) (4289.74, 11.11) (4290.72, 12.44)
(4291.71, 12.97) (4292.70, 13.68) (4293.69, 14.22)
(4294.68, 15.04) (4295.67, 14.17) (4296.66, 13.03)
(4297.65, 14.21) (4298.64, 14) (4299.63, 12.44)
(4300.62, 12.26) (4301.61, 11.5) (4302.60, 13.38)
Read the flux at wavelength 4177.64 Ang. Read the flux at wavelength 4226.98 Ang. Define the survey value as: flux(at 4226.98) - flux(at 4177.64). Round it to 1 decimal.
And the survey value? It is -2.4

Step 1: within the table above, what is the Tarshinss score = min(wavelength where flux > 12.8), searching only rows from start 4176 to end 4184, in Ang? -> 4176.67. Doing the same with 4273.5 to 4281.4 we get 4273.96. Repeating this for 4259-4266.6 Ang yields 4266.10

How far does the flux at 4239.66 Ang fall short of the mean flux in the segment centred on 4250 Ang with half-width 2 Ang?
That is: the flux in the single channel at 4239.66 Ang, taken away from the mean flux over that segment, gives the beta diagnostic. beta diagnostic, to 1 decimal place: -2.2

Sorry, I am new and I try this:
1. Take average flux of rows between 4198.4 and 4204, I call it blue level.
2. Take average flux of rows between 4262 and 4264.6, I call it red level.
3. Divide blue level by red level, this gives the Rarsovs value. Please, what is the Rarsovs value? 1.02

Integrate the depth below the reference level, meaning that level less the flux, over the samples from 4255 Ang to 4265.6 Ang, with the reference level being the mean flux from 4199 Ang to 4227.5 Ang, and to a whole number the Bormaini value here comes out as 5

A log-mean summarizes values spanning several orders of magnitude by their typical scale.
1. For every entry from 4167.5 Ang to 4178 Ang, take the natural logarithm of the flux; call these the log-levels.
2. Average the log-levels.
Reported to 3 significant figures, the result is 2.67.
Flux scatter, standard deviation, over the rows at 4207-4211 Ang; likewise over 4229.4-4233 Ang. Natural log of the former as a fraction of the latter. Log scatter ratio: 0.6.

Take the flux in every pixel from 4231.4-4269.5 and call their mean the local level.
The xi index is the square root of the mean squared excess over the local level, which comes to 0.94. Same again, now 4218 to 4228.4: 0.56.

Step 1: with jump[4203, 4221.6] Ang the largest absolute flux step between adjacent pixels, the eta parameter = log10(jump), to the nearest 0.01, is 0.45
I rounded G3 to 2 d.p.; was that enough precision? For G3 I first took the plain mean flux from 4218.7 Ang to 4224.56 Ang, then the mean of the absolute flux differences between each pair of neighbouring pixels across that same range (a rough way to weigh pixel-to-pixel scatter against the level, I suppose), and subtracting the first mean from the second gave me -11.35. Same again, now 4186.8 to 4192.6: -12.80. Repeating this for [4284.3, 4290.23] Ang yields -11.42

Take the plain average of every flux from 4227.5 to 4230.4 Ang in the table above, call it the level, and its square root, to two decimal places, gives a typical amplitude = 3.54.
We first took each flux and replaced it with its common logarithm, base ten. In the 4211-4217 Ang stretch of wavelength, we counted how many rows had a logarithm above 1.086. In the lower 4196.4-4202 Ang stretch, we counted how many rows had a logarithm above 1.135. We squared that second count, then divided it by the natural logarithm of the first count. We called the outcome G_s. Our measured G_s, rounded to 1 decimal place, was 0.0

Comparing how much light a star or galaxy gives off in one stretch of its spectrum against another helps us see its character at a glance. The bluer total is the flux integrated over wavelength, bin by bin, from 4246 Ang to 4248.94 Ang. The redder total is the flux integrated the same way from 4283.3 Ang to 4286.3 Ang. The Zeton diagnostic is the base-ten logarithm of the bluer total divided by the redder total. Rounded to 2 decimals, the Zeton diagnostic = -0.05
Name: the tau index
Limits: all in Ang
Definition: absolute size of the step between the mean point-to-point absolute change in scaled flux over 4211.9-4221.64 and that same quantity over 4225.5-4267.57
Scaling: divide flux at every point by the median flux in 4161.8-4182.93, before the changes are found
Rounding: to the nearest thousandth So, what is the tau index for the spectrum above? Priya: 0.011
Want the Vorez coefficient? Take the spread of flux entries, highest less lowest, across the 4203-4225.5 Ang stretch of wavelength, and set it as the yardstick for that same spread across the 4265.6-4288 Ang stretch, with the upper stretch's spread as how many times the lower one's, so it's 1.11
